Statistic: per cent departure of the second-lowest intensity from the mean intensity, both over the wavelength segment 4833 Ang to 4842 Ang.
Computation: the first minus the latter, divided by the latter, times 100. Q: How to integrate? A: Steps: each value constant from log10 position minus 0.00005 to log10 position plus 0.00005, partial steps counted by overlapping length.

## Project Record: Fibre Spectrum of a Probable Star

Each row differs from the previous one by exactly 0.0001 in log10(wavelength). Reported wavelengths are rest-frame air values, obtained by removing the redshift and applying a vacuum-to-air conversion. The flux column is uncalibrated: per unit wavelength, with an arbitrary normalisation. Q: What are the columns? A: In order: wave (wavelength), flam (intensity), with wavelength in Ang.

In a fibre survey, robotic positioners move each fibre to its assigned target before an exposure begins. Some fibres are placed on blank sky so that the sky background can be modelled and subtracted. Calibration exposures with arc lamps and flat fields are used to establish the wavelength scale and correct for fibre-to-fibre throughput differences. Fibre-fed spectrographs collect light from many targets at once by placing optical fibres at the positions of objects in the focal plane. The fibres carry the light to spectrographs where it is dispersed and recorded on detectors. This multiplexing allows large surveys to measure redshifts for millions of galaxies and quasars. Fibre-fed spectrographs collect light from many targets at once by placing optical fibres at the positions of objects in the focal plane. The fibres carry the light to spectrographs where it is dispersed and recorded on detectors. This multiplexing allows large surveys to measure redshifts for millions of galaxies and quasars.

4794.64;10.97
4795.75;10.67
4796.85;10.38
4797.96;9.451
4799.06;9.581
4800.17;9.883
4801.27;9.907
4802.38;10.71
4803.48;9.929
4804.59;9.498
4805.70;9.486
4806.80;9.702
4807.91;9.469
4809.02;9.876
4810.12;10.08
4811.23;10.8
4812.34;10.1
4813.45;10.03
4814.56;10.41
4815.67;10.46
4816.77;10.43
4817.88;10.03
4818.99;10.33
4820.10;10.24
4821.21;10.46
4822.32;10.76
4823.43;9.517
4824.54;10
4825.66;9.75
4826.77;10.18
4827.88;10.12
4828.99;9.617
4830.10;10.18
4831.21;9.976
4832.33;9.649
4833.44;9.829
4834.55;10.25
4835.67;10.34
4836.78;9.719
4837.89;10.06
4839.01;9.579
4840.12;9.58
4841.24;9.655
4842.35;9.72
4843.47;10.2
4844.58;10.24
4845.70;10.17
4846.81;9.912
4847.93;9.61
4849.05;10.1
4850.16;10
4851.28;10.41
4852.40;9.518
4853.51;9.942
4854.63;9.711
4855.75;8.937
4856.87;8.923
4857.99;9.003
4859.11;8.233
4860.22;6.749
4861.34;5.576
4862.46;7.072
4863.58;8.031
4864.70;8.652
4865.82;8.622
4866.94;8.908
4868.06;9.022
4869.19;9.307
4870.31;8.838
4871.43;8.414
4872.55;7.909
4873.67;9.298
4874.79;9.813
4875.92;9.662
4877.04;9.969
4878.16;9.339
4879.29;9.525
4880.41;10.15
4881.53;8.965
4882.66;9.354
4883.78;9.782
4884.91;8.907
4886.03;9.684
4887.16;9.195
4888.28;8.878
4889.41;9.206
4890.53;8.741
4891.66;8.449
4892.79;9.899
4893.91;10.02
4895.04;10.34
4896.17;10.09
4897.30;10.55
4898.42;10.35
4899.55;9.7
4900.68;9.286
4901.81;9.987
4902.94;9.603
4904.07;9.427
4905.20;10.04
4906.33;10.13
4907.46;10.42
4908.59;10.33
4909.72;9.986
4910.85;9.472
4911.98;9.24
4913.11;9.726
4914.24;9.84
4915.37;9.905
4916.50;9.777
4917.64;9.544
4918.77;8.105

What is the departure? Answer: -3.0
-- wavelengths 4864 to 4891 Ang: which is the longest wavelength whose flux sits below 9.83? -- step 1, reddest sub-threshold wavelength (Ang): 4890.53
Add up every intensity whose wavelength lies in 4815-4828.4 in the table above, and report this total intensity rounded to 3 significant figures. 122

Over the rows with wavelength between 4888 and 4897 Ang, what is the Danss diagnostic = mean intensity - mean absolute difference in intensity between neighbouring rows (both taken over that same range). 9.0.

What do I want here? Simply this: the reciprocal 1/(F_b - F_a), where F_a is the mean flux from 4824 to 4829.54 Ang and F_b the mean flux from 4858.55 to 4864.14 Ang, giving -0.4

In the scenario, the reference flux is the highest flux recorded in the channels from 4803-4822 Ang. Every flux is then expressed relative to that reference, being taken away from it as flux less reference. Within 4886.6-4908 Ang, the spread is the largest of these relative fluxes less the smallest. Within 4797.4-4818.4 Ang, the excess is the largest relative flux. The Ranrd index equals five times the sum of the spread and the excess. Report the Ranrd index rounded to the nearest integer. 11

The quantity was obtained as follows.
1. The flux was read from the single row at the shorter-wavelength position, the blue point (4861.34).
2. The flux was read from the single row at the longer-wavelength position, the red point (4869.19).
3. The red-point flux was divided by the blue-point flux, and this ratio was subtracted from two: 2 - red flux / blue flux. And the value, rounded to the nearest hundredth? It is 0.33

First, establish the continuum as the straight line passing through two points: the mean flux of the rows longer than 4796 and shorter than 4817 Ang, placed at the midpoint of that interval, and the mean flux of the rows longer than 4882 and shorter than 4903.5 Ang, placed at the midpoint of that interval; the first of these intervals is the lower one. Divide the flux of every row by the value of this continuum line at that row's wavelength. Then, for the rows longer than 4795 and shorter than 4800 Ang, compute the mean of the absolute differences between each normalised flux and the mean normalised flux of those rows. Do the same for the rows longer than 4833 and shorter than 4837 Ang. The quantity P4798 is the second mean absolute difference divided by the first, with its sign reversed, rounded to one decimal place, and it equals -0.5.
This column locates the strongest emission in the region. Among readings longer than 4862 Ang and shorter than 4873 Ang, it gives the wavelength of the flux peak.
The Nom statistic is 4869.19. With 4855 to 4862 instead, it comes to 4857.99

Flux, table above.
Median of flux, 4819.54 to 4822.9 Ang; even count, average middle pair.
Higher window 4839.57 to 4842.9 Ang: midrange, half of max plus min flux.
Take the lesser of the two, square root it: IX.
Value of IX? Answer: 3.11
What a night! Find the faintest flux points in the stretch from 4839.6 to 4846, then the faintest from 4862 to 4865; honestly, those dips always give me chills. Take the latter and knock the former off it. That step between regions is -3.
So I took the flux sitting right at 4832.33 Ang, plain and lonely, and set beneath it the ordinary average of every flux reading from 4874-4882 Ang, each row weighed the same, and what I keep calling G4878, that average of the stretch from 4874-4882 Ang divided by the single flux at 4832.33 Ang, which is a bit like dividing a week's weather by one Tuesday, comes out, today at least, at 1.00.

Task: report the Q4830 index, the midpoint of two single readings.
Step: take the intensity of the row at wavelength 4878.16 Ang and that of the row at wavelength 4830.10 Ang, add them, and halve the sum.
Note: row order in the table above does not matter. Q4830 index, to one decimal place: 9.8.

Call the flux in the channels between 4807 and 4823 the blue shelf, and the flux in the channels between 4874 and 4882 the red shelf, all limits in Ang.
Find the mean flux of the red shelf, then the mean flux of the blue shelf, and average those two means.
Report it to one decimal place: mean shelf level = 9.9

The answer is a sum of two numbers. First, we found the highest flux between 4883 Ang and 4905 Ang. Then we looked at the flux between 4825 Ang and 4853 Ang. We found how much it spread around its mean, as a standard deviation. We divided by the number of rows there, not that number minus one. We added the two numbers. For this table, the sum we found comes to 10.8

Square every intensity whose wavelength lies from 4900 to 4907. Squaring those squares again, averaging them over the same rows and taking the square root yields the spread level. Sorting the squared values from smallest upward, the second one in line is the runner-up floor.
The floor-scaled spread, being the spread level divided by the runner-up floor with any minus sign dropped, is 1.07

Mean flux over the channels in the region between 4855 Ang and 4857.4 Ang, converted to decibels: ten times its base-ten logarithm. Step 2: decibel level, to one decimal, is 9.5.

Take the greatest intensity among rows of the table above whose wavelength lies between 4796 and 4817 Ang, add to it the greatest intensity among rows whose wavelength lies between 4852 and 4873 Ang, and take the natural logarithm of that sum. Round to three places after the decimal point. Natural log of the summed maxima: 3.032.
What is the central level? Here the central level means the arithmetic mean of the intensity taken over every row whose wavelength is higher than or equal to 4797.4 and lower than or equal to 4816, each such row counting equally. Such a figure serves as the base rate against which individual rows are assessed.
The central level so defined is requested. 10.0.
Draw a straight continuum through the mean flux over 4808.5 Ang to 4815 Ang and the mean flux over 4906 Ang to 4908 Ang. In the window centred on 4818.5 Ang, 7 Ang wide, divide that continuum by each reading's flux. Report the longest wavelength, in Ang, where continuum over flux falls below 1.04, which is 4821.21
